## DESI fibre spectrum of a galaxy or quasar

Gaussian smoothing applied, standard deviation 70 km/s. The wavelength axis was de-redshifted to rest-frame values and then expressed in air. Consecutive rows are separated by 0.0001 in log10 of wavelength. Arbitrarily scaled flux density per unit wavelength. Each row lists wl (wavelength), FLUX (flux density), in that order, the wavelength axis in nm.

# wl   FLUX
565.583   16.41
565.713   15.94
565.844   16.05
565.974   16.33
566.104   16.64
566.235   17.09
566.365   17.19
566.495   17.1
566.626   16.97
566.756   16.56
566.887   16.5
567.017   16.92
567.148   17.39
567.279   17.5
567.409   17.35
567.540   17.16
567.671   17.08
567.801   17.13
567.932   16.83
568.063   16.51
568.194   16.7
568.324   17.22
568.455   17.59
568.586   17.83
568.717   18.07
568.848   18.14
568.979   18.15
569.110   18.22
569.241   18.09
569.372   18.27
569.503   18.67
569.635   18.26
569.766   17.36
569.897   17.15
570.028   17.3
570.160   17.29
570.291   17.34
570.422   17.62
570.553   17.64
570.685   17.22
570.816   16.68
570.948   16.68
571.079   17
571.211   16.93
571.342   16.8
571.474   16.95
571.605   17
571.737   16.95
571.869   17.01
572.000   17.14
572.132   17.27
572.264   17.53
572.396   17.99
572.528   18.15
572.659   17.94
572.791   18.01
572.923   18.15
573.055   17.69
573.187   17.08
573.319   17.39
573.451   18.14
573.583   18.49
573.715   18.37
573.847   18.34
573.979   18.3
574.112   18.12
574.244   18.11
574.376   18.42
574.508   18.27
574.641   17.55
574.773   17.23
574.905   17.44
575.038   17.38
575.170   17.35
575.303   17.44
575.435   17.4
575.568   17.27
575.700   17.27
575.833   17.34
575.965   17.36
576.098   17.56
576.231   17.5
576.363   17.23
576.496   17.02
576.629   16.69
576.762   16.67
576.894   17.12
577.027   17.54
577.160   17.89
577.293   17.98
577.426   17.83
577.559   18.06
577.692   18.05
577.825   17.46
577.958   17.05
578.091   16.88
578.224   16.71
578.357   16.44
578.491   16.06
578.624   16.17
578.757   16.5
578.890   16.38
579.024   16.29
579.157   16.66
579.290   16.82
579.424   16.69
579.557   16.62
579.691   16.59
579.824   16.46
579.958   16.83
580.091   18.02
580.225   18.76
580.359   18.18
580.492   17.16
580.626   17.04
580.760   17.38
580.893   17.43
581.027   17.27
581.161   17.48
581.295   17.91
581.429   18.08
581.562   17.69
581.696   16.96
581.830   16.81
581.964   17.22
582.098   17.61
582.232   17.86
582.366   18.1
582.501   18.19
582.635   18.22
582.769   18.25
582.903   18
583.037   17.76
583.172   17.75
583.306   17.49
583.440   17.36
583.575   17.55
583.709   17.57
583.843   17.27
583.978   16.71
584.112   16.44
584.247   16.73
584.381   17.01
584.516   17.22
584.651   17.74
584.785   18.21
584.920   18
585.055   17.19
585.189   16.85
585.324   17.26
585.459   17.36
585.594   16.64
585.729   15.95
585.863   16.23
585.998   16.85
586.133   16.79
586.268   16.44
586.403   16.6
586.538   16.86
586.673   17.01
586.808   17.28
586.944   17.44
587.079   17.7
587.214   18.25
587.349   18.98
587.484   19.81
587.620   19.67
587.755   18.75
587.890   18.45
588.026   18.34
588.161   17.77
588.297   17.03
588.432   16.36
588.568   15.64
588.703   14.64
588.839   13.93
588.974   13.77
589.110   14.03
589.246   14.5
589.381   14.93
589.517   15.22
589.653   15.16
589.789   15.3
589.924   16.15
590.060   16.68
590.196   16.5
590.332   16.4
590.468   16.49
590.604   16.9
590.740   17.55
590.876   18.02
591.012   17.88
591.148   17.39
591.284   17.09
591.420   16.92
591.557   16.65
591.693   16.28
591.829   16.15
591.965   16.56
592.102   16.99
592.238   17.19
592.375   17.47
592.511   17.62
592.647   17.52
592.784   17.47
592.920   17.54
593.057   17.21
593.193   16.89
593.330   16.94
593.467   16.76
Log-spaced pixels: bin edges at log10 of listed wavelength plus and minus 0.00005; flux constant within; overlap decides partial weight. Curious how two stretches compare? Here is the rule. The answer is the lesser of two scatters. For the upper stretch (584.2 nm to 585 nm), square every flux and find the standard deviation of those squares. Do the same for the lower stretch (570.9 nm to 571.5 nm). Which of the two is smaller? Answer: 4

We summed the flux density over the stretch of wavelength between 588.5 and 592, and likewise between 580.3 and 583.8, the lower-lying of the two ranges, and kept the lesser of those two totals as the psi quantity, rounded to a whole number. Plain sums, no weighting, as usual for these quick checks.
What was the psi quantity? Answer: 417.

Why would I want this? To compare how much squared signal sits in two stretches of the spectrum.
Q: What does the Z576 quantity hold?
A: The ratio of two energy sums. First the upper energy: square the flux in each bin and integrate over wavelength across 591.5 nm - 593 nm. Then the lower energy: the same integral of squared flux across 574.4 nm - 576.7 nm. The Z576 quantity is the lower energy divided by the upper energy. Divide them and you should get 1.6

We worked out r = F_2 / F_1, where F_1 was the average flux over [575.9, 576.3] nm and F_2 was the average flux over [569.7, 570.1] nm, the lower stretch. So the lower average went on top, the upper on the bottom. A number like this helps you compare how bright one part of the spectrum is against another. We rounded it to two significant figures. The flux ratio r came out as 0.99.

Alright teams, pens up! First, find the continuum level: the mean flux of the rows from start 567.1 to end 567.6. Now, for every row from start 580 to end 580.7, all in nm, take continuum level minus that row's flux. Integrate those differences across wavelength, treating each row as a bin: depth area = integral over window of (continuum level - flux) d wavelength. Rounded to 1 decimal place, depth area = -0.3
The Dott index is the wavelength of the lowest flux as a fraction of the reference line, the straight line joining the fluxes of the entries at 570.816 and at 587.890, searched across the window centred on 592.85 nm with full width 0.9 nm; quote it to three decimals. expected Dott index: 593.193 nm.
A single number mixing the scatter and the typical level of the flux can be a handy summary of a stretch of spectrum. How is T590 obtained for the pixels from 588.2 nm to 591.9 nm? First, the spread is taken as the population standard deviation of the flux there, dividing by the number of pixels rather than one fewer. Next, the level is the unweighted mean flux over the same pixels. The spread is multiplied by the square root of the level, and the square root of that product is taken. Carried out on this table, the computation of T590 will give 2.2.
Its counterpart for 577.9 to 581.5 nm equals 1.7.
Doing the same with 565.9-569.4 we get 1.6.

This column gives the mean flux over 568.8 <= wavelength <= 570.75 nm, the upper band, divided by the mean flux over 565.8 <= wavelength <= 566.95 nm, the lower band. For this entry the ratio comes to 1.06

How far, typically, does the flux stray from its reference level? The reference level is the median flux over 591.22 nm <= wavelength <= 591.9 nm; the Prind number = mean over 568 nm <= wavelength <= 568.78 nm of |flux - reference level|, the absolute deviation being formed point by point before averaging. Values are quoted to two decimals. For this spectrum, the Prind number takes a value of 0.72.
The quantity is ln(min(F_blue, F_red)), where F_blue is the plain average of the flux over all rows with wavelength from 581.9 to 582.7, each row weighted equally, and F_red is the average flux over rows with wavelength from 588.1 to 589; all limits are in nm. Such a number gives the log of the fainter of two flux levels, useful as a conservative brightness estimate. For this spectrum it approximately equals 2.75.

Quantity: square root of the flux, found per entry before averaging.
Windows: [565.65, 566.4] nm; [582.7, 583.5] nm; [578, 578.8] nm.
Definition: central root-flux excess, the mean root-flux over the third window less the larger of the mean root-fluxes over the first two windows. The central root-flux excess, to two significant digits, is -0.16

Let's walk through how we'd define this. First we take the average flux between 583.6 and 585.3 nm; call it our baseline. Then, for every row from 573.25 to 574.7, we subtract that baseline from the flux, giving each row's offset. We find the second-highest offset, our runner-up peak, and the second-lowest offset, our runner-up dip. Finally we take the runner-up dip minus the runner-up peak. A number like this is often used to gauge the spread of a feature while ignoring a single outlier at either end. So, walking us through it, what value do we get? -0.9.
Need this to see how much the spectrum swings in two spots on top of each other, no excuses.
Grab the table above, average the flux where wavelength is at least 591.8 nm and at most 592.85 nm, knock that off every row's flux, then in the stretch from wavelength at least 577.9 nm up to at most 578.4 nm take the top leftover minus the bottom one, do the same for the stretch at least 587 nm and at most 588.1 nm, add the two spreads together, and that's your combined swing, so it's 2.7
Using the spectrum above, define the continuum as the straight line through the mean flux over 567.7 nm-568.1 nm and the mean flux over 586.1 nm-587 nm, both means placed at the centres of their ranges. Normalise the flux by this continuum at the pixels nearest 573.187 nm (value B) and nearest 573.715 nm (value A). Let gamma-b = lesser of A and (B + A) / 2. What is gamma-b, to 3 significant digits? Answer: 1.05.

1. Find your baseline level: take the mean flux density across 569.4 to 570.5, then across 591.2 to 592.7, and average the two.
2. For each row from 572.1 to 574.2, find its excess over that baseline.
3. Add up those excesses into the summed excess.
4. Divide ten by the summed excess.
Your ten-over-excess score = 1.0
